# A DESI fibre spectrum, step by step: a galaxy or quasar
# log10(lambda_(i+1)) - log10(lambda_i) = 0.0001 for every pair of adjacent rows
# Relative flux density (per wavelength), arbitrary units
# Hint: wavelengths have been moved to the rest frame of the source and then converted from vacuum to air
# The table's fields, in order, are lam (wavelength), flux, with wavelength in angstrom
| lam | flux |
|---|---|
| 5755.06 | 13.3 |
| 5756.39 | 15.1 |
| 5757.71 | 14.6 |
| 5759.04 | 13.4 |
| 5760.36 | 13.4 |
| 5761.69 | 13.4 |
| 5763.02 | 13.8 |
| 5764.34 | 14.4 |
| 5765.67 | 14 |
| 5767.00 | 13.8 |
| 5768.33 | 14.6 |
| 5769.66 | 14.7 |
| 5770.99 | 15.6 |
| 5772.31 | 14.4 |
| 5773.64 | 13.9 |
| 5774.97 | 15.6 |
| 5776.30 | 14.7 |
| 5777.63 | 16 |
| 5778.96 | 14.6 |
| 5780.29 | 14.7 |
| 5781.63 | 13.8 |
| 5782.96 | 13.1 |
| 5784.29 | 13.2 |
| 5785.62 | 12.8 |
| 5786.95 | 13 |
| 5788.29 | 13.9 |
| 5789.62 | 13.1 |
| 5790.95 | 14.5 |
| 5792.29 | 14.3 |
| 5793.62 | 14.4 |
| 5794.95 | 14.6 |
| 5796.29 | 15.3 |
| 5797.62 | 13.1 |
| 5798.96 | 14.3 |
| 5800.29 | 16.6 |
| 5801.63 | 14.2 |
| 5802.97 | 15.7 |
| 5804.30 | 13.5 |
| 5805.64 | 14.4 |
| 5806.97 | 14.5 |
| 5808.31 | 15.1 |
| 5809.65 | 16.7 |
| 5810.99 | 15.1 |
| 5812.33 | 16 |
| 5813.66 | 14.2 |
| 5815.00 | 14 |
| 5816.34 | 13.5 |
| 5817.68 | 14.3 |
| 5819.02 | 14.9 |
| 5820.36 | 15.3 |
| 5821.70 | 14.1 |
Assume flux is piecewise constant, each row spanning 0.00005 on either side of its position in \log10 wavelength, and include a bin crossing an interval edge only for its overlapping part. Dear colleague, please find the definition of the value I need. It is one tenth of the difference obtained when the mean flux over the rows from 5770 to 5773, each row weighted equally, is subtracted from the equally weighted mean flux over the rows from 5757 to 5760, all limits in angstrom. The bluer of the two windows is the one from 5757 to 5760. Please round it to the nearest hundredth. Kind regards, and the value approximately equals -0.10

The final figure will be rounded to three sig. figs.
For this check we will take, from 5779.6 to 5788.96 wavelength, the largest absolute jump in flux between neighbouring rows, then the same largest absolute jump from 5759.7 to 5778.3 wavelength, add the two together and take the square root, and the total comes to 1.61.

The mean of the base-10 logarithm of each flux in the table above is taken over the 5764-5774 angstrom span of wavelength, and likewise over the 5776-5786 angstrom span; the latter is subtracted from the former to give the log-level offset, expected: 0.010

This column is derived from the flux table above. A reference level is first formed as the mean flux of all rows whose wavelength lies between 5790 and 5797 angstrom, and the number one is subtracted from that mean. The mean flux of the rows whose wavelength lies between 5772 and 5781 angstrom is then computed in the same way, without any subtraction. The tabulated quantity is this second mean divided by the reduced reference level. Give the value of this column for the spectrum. 1.09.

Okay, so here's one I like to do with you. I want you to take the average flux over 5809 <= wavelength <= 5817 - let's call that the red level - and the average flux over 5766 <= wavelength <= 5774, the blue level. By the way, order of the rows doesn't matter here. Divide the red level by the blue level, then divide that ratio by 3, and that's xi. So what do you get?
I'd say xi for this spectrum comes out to 0.343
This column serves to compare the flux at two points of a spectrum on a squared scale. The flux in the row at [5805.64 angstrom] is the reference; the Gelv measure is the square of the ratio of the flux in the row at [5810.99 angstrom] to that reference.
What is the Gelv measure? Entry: 1.10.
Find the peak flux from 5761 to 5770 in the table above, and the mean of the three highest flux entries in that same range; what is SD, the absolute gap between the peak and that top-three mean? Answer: 0.1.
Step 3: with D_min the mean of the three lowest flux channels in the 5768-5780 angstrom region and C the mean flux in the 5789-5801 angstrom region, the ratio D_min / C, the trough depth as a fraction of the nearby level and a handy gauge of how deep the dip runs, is 0.99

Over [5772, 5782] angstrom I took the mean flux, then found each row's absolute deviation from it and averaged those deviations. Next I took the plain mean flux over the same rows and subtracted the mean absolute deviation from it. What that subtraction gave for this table 14.2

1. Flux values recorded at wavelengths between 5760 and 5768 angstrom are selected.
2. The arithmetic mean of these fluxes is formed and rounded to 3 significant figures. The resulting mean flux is 13.8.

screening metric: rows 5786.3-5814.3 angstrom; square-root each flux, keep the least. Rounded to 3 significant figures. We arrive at 3.61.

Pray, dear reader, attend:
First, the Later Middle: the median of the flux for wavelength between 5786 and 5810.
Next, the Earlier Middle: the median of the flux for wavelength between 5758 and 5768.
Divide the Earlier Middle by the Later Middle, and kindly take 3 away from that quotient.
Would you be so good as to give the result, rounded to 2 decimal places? -2.04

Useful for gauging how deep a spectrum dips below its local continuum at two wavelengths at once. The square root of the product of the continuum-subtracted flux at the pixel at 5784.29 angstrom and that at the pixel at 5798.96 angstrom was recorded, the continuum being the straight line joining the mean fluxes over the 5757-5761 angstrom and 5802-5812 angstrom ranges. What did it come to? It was 0.8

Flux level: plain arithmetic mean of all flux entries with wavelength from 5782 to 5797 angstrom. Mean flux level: 13.8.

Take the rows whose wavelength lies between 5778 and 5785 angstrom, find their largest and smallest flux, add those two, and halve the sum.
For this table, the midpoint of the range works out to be 13.9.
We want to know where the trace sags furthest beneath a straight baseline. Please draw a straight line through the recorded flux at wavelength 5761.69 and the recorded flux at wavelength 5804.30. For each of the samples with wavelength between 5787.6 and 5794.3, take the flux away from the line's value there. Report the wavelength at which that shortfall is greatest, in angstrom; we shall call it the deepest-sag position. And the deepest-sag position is 5789.62 angstrom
